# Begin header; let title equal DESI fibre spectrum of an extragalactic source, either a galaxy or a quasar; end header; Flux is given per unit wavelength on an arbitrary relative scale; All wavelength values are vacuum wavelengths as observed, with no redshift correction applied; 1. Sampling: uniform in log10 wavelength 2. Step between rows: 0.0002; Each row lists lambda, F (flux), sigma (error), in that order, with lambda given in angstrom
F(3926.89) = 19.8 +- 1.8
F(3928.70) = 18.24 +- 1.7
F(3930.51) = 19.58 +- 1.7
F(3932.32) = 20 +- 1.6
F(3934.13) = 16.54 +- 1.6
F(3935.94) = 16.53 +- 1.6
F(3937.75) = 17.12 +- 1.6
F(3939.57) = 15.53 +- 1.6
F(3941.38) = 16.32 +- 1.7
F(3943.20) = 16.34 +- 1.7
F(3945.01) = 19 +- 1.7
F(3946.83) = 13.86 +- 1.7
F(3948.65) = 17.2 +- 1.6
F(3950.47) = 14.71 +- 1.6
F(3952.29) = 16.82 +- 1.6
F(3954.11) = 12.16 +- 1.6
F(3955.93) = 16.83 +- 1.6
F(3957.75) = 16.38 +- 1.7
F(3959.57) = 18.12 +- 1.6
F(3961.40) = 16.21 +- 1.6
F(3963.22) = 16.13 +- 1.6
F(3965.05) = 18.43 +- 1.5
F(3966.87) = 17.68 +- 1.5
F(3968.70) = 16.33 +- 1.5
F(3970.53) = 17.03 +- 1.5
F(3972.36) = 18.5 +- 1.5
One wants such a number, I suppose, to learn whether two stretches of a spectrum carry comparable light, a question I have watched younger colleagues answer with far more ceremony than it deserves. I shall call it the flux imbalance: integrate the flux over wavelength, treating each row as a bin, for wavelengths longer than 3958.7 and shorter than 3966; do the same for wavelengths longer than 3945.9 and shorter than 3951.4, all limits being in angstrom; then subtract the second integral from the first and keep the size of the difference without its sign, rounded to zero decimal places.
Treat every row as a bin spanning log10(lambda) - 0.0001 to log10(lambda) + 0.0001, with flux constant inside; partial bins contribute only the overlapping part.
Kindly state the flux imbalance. 42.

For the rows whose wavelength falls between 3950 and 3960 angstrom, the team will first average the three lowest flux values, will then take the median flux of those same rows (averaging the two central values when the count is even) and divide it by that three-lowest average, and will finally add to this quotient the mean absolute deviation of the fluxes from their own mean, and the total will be 2.75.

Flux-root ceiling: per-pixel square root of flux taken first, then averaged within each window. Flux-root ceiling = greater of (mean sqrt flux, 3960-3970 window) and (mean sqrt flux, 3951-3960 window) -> 4.12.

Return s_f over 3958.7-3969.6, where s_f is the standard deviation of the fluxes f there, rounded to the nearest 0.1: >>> 1.0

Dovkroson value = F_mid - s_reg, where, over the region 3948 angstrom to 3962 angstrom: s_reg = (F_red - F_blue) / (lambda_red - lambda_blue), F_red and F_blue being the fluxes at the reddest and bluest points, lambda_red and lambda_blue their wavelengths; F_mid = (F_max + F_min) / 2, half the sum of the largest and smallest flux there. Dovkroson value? 15.2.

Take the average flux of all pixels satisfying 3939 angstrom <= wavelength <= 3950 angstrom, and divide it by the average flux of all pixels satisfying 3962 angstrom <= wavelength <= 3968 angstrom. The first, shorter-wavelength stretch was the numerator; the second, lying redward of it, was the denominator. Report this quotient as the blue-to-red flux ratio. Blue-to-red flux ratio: 0.94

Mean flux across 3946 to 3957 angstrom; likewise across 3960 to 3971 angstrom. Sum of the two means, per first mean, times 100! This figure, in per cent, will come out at 211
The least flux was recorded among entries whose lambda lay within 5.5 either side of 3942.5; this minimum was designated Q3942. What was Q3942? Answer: 13.86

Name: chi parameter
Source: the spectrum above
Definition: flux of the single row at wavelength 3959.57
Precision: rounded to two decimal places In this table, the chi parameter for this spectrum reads 18.12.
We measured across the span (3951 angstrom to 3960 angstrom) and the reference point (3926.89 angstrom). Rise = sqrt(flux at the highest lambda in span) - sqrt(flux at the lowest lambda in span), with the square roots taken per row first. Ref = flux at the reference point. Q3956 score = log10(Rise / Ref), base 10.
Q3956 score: -2.1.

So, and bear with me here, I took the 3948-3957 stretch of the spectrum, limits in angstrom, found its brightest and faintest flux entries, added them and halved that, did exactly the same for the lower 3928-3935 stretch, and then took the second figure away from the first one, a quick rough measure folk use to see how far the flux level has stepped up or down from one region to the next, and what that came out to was -3.6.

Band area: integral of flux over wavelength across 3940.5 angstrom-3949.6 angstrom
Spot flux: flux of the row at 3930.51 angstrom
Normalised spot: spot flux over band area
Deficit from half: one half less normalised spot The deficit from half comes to 0.370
